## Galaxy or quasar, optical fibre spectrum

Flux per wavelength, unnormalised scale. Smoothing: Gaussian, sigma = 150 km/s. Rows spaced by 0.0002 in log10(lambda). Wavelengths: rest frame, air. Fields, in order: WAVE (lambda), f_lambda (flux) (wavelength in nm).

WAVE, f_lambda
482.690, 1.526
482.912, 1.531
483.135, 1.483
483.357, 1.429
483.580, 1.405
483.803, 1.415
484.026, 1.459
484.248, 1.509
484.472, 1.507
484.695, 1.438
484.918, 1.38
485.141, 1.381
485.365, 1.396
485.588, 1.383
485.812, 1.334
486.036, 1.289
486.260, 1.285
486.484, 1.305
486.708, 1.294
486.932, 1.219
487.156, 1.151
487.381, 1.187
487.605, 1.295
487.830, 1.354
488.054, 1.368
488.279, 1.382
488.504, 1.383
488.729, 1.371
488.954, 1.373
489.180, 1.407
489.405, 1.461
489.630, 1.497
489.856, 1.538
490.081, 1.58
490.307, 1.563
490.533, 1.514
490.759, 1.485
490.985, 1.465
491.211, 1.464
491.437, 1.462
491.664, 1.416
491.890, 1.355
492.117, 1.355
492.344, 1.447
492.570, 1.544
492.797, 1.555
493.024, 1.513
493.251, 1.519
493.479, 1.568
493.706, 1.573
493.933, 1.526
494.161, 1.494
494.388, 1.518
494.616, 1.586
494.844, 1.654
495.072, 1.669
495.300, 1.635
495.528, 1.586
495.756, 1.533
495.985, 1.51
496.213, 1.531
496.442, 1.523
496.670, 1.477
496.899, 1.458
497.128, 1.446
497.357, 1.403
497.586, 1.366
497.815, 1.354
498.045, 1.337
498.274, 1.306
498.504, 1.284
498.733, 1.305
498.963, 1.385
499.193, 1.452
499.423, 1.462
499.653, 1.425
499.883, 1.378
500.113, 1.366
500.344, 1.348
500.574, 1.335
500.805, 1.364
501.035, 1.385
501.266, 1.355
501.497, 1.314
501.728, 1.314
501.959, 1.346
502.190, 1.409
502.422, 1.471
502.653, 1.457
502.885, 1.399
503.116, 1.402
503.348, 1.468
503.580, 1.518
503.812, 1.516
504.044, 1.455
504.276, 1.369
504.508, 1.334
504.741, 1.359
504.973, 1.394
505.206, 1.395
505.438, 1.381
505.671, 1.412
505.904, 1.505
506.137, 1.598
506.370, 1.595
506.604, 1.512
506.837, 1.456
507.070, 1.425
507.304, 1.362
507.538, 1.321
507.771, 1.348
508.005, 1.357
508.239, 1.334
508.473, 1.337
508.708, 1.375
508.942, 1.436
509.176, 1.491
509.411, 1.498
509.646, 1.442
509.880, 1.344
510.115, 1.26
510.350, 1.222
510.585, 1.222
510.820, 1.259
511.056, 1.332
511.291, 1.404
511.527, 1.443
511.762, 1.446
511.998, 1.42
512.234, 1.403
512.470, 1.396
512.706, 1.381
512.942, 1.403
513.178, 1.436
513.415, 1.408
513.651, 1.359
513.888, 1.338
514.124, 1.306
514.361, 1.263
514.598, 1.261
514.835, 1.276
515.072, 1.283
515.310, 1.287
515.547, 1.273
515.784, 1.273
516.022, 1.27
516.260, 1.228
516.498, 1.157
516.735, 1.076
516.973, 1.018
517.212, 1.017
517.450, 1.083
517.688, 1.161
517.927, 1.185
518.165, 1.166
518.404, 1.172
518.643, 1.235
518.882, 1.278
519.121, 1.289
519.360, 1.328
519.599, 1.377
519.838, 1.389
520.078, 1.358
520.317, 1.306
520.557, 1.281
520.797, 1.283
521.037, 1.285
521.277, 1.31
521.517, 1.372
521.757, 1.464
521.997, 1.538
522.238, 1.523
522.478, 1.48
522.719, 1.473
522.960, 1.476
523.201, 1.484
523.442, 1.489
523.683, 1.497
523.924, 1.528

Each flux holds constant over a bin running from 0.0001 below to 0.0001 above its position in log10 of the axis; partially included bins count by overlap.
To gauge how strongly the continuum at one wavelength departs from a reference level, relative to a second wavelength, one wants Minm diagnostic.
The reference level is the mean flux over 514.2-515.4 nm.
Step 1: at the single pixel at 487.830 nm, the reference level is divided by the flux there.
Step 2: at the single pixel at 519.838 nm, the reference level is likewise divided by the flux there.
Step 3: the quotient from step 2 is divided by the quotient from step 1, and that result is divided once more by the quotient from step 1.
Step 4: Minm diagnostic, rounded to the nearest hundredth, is 1.04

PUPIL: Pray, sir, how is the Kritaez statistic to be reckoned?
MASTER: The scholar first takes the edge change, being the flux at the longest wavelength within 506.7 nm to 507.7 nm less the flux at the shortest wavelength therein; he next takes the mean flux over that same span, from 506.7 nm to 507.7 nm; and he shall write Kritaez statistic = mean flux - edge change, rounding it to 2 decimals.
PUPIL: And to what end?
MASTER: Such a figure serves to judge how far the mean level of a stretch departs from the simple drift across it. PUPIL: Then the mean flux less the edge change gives 1.53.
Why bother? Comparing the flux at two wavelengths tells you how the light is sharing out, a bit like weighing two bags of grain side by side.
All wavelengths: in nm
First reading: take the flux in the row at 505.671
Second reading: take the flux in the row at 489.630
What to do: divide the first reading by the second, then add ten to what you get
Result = 10.9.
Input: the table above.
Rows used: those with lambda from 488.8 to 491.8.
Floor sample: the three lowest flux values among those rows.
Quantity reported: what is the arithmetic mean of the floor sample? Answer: 1.40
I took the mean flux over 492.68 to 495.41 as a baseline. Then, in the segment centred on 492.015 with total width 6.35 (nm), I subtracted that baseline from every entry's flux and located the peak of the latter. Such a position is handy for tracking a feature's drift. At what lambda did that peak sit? 495.072 nm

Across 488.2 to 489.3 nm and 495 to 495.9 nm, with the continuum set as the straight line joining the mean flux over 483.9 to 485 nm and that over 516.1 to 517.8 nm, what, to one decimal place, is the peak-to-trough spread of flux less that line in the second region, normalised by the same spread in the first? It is 3.1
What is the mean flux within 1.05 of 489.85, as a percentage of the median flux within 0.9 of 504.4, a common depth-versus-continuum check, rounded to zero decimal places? 107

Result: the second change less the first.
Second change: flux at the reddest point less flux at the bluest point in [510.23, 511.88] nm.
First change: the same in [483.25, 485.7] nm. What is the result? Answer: 0.27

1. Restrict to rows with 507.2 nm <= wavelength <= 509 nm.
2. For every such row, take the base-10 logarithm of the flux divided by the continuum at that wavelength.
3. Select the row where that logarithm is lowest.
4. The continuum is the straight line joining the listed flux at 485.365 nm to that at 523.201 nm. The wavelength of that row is 507.538 nm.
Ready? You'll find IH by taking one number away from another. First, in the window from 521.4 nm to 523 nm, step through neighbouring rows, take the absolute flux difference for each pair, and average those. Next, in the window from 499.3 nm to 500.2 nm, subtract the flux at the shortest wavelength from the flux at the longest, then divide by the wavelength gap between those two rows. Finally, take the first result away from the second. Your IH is -0.18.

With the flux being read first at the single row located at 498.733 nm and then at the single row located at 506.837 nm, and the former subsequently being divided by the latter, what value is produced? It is 0.90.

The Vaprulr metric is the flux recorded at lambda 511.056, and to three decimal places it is 1.332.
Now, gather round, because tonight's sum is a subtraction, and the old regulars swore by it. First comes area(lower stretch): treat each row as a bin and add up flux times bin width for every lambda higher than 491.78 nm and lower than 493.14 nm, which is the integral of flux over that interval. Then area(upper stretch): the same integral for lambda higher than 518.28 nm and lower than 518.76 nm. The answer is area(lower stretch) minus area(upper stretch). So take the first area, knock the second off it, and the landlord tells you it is 1.4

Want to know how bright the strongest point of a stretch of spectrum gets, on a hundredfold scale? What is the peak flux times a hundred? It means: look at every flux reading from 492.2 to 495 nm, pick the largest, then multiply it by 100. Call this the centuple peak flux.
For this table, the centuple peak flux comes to 165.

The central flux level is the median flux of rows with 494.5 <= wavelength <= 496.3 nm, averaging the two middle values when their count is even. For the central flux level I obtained 1.59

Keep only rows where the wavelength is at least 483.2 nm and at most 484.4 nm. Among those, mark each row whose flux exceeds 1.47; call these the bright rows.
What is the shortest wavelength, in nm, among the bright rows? 484.248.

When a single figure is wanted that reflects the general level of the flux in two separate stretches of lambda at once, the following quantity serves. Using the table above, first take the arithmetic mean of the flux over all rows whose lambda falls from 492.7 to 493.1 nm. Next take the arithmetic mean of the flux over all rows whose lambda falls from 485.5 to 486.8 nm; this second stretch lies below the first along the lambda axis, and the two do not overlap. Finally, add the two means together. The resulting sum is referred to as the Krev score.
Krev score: 2.85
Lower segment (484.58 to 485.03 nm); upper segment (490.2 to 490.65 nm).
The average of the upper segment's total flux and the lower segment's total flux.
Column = 2.95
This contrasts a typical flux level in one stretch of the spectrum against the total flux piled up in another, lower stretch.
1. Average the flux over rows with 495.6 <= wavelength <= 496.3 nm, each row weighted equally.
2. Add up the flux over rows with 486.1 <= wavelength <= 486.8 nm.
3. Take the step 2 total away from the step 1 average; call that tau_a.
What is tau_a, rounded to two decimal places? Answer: -2.36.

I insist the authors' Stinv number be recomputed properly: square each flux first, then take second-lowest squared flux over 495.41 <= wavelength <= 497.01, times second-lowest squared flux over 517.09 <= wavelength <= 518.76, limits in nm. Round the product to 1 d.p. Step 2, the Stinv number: 2.6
